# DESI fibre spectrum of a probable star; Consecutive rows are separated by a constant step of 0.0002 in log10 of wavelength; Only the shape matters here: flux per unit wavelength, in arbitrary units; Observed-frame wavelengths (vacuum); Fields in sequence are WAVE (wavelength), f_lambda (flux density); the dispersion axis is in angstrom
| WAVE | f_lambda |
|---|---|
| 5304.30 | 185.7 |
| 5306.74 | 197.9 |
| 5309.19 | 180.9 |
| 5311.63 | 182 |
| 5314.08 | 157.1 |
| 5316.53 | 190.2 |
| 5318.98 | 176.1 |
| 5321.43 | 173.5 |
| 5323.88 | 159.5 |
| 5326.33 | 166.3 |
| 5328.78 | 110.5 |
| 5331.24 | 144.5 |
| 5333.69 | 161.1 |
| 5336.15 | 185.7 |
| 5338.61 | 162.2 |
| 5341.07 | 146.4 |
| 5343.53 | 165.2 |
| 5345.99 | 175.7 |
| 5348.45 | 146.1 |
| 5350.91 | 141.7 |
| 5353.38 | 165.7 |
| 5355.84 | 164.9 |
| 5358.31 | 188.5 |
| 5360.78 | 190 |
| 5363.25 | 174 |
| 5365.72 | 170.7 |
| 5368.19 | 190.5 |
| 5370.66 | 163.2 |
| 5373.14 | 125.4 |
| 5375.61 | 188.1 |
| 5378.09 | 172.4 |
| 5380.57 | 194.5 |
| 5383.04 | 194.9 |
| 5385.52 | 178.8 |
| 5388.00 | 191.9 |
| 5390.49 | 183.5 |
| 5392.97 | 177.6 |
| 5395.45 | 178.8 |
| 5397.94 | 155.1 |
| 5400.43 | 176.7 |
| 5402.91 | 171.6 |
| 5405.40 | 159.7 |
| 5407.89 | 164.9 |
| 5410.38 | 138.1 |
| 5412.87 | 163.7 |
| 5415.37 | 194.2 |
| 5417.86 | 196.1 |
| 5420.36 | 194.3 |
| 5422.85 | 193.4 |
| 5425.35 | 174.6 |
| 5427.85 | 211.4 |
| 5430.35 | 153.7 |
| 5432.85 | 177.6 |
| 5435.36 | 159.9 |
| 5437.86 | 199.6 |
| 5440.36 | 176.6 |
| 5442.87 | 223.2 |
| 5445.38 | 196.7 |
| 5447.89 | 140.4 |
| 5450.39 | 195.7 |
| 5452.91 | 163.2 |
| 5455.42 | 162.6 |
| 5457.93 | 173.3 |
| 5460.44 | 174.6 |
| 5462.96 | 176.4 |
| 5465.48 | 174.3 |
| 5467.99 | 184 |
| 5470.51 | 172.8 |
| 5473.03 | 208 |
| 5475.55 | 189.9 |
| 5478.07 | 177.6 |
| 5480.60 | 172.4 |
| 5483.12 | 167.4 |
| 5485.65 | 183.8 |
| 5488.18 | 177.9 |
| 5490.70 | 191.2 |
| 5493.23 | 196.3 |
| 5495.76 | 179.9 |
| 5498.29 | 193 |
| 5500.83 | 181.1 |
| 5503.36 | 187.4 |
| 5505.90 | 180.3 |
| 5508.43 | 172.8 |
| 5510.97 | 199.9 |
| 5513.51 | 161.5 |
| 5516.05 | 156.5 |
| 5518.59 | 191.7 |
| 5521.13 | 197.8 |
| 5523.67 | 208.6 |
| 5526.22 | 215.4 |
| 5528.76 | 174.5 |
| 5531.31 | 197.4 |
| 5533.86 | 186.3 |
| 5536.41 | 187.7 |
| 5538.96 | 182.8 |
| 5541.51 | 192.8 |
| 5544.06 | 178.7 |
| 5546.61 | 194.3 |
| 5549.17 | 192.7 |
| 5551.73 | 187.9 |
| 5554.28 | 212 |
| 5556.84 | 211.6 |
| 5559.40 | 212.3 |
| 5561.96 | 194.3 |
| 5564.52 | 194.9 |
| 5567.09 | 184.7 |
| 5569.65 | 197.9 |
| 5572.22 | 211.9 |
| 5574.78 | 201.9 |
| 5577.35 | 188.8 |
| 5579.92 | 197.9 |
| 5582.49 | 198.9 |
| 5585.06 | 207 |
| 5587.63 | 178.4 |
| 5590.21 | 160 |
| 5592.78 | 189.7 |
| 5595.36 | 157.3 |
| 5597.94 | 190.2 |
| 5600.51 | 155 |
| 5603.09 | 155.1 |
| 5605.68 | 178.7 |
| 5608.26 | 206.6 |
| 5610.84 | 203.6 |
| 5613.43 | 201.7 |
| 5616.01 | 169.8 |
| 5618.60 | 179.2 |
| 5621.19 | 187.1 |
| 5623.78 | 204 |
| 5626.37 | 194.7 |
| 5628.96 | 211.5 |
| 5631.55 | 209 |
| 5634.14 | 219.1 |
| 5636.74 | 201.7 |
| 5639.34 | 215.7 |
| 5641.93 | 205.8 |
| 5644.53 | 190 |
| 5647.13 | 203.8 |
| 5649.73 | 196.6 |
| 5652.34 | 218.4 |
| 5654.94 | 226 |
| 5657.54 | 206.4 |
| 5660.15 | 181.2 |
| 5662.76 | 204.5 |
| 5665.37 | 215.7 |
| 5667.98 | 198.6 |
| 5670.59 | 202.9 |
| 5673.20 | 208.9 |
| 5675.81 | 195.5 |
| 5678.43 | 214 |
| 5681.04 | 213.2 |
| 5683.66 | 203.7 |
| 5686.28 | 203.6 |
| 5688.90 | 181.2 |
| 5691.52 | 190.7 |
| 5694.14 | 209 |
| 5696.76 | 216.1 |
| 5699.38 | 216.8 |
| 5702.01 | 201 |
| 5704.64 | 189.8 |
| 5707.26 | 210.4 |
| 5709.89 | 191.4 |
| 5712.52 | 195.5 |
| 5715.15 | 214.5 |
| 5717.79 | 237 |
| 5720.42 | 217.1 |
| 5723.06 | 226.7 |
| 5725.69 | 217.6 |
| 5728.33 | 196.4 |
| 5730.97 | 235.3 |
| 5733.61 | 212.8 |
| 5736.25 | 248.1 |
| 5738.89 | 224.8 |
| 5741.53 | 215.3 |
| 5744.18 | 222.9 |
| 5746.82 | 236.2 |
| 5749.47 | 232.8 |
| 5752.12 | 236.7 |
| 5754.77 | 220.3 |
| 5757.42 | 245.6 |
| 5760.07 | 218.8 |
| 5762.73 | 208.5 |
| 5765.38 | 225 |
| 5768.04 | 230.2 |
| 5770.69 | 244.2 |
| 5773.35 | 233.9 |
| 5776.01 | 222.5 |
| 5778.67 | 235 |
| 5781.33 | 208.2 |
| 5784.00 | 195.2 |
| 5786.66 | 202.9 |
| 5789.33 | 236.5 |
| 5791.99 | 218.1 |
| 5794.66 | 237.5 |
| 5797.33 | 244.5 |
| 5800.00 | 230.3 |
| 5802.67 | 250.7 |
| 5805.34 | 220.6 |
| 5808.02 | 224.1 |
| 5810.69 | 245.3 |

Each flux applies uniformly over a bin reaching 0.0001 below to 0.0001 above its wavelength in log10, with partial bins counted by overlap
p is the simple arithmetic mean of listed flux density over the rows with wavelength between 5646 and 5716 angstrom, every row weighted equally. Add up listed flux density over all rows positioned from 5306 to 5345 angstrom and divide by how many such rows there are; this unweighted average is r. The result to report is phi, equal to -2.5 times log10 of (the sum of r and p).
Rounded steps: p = 204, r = 166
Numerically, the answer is -6.42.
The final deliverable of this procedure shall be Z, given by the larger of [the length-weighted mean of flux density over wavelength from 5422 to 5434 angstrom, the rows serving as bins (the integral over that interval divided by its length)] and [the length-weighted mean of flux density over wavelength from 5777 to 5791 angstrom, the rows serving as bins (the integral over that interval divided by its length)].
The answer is 216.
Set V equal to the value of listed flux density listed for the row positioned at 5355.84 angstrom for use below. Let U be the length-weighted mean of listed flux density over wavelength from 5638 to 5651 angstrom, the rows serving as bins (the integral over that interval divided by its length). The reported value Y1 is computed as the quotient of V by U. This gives 0.81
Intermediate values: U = 202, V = 164.9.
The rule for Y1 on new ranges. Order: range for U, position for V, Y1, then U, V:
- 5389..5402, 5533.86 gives 1.07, 175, 186.3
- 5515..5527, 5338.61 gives 0.84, 194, 162.2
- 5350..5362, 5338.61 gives 0.95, 171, 162.2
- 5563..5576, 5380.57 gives 0.98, 198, 194.5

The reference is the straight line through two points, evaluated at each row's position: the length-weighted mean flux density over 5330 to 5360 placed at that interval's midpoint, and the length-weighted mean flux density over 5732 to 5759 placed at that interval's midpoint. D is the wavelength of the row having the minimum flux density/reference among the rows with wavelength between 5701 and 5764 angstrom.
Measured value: 5704.64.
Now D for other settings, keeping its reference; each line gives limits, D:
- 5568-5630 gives 5603.09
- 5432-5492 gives 5447.89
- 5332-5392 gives 5373.14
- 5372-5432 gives 5373.14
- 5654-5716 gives 5688.90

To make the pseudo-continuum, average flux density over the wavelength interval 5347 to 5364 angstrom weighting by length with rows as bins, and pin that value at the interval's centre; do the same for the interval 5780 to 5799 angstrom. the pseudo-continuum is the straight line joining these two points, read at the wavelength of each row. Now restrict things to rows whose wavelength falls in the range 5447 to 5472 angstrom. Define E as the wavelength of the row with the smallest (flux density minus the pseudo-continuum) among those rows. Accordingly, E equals 5447.89 angstrom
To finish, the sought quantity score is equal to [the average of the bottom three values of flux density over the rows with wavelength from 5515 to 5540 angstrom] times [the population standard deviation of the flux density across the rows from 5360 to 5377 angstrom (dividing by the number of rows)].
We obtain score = 3650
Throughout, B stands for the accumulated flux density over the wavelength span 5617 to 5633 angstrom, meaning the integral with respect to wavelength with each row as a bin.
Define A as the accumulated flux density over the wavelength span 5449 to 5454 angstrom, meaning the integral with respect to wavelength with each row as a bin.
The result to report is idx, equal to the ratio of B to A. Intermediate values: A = 894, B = 3157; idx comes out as 3.5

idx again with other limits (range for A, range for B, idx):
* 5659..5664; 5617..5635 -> 3.7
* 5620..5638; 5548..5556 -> 0.4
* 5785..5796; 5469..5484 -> 1.1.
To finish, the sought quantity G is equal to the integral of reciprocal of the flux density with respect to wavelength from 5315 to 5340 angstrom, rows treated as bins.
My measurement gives 0.157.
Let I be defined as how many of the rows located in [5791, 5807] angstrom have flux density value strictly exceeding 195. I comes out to 6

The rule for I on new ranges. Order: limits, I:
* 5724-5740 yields 6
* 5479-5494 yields 1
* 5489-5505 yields 1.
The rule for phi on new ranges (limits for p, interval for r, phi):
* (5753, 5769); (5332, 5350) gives -6.47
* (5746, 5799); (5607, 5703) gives -6.58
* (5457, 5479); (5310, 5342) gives -6.34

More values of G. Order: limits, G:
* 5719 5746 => 0.122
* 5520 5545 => 0.131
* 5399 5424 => 0.145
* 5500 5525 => 0.137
